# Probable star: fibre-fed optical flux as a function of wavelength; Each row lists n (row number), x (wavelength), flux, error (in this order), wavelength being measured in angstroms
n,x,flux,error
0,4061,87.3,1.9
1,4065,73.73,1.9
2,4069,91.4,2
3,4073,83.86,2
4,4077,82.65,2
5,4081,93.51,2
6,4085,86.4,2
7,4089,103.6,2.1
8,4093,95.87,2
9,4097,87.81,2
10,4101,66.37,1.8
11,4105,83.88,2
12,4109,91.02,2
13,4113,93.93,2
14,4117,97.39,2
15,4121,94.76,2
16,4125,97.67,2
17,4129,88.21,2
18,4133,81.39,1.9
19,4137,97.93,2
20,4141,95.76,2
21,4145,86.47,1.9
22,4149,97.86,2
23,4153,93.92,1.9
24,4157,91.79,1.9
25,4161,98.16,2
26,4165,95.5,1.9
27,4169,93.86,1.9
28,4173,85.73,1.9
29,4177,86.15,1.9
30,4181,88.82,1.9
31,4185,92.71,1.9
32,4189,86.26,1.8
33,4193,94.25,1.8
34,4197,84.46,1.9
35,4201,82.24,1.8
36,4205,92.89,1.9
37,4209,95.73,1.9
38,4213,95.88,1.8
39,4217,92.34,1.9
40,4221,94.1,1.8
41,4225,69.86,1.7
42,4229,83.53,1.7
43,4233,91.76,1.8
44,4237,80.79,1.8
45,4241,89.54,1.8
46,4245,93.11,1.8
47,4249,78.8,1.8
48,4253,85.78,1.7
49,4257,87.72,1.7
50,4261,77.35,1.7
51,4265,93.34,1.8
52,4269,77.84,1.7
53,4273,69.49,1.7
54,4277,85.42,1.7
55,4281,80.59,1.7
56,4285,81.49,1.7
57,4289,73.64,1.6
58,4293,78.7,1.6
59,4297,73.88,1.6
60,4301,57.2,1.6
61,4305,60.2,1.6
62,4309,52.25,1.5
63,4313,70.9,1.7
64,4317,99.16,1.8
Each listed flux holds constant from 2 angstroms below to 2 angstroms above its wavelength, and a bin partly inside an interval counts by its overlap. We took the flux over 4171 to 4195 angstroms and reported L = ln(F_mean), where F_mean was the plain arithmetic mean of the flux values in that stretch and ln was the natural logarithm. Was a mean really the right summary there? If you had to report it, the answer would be 4.49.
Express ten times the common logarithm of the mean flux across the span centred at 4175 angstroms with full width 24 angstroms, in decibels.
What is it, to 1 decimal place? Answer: 19.6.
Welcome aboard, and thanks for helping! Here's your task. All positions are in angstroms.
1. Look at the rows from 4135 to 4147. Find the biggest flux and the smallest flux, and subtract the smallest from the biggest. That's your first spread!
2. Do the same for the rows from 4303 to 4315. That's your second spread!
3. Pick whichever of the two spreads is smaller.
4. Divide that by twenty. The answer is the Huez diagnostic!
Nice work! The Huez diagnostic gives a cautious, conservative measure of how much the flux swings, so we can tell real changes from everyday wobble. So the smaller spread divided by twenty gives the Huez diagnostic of 0.57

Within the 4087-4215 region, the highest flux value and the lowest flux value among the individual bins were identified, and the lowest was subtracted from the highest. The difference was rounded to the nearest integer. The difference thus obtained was 37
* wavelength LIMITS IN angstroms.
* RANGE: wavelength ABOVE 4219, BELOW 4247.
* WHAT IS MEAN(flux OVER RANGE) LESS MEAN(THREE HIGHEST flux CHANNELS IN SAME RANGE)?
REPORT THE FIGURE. -6.9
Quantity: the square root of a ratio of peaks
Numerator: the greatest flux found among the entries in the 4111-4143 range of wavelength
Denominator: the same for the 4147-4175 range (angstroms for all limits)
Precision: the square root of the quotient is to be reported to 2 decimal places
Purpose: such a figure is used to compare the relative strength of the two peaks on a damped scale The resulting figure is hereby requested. 1.00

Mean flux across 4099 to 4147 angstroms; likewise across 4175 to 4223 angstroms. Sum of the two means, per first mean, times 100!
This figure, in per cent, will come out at 201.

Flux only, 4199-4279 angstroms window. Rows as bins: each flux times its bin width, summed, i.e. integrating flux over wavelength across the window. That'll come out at 6870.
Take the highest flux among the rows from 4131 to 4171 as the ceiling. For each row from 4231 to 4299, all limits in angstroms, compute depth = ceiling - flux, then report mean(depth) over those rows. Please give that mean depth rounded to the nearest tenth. 15.9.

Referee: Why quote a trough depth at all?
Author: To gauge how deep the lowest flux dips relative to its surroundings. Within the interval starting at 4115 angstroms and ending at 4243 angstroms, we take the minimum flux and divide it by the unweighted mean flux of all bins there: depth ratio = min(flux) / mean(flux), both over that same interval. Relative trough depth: 0.77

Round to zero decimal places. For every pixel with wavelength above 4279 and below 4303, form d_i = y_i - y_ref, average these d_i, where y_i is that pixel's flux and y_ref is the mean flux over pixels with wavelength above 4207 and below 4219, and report -20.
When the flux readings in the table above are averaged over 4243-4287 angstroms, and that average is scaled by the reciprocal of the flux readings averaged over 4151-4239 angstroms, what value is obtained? 0.92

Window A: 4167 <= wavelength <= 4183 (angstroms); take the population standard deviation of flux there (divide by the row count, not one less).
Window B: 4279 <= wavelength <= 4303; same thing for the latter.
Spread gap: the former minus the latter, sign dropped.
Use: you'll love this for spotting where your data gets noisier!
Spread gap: 5.0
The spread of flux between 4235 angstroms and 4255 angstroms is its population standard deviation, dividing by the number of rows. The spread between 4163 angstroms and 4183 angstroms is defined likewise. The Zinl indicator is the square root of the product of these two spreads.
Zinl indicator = 5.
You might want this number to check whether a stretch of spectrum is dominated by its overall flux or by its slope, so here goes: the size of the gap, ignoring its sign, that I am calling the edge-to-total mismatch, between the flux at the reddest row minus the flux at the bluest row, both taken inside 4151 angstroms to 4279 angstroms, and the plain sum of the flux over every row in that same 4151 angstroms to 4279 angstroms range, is 2818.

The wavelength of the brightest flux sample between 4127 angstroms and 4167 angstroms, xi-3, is 4161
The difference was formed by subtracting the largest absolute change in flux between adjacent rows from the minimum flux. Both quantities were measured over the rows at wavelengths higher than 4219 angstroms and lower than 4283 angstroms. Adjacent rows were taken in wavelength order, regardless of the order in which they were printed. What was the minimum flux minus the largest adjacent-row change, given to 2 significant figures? 45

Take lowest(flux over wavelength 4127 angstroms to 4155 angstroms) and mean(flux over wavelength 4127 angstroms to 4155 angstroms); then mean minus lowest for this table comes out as 10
